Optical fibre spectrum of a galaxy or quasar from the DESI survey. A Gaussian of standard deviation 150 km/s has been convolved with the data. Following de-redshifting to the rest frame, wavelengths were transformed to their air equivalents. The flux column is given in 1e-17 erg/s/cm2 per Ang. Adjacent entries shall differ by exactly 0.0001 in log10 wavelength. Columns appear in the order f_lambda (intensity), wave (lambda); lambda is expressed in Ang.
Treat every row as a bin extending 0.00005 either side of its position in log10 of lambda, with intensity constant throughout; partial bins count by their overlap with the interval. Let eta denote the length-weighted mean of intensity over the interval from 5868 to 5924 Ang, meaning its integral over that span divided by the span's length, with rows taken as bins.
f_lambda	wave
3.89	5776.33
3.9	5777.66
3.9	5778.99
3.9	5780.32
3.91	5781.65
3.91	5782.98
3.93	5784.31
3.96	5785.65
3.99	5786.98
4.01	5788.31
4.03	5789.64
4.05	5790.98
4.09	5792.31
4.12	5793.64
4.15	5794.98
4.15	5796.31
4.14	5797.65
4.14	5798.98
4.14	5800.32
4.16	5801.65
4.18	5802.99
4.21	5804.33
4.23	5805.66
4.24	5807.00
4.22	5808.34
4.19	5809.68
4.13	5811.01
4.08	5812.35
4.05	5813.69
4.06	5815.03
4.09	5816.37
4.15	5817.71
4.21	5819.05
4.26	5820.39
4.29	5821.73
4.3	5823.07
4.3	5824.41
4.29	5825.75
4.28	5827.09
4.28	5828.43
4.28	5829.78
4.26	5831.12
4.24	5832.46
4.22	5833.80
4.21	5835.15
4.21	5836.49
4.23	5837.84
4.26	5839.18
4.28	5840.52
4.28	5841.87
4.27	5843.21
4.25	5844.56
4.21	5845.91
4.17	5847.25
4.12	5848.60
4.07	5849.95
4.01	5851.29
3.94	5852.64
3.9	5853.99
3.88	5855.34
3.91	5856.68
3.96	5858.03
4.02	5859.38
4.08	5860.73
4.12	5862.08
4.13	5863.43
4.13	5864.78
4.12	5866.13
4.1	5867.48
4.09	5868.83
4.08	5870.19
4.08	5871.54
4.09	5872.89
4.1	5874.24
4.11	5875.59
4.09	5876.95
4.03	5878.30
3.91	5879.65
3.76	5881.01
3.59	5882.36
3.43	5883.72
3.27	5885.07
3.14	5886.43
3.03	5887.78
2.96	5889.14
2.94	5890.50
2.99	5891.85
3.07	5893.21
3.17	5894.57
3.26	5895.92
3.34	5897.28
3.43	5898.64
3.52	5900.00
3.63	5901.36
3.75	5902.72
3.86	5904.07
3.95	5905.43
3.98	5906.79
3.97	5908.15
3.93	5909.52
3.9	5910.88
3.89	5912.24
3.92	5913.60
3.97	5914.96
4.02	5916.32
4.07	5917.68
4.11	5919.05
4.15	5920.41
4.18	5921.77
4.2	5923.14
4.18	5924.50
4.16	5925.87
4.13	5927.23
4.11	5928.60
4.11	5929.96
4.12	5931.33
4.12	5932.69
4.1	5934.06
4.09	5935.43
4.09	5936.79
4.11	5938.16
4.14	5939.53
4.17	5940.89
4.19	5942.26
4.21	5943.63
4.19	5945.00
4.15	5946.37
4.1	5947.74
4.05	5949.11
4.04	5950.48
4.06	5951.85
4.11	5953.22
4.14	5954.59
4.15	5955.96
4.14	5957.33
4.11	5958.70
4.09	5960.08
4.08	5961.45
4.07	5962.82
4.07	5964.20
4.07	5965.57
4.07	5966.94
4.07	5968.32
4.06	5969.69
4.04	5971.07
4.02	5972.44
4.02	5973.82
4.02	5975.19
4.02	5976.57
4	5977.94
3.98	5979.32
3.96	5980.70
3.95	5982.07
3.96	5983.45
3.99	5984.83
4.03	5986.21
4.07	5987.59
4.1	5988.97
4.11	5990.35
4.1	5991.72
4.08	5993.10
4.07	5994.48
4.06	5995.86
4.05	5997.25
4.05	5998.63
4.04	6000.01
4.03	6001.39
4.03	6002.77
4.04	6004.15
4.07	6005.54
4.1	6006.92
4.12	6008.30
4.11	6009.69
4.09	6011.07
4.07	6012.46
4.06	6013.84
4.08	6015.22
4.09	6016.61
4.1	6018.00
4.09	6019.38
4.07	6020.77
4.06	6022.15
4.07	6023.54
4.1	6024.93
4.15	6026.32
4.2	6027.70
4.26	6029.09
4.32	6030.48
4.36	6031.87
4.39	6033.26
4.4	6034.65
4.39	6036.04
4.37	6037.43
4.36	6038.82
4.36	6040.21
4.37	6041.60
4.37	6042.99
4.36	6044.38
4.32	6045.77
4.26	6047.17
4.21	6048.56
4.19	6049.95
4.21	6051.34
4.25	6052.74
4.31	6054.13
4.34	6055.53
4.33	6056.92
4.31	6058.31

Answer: 3.73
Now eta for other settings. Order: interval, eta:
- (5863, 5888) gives 3.87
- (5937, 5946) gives 4.16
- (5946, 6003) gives 4.06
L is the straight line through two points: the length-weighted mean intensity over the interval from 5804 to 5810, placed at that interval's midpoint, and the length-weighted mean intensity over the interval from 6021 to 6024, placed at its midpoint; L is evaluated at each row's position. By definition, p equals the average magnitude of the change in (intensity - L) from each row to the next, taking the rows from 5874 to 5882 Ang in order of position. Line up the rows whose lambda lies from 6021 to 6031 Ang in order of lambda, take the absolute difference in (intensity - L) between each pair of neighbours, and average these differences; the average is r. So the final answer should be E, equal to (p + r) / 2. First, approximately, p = 0.07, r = 0.0443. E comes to 0.058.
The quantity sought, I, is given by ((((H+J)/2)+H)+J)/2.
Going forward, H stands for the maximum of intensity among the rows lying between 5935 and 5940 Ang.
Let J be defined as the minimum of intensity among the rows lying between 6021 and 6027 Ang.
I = 6.15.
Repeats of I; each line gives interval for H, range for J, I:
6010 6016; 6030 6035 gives 6.31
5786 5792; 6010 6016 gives 6.08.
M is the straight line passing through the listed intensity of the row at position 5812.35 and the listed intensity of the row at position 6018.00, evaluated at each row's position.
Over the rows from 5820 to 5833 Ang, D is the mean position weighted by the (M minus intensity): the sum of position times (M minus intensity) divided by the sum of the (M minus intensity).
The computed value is 5826.2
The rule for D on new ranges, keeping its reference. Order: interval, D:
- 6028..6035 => 6032.3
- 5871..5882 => 5880.7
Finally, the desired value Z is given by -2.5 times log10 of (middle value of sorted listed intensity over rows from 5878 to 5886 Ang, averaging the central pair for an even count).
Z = -1.41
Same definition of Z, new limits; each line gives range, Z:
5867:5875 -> -1.53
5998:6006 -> -1.52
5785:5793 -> -1.51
